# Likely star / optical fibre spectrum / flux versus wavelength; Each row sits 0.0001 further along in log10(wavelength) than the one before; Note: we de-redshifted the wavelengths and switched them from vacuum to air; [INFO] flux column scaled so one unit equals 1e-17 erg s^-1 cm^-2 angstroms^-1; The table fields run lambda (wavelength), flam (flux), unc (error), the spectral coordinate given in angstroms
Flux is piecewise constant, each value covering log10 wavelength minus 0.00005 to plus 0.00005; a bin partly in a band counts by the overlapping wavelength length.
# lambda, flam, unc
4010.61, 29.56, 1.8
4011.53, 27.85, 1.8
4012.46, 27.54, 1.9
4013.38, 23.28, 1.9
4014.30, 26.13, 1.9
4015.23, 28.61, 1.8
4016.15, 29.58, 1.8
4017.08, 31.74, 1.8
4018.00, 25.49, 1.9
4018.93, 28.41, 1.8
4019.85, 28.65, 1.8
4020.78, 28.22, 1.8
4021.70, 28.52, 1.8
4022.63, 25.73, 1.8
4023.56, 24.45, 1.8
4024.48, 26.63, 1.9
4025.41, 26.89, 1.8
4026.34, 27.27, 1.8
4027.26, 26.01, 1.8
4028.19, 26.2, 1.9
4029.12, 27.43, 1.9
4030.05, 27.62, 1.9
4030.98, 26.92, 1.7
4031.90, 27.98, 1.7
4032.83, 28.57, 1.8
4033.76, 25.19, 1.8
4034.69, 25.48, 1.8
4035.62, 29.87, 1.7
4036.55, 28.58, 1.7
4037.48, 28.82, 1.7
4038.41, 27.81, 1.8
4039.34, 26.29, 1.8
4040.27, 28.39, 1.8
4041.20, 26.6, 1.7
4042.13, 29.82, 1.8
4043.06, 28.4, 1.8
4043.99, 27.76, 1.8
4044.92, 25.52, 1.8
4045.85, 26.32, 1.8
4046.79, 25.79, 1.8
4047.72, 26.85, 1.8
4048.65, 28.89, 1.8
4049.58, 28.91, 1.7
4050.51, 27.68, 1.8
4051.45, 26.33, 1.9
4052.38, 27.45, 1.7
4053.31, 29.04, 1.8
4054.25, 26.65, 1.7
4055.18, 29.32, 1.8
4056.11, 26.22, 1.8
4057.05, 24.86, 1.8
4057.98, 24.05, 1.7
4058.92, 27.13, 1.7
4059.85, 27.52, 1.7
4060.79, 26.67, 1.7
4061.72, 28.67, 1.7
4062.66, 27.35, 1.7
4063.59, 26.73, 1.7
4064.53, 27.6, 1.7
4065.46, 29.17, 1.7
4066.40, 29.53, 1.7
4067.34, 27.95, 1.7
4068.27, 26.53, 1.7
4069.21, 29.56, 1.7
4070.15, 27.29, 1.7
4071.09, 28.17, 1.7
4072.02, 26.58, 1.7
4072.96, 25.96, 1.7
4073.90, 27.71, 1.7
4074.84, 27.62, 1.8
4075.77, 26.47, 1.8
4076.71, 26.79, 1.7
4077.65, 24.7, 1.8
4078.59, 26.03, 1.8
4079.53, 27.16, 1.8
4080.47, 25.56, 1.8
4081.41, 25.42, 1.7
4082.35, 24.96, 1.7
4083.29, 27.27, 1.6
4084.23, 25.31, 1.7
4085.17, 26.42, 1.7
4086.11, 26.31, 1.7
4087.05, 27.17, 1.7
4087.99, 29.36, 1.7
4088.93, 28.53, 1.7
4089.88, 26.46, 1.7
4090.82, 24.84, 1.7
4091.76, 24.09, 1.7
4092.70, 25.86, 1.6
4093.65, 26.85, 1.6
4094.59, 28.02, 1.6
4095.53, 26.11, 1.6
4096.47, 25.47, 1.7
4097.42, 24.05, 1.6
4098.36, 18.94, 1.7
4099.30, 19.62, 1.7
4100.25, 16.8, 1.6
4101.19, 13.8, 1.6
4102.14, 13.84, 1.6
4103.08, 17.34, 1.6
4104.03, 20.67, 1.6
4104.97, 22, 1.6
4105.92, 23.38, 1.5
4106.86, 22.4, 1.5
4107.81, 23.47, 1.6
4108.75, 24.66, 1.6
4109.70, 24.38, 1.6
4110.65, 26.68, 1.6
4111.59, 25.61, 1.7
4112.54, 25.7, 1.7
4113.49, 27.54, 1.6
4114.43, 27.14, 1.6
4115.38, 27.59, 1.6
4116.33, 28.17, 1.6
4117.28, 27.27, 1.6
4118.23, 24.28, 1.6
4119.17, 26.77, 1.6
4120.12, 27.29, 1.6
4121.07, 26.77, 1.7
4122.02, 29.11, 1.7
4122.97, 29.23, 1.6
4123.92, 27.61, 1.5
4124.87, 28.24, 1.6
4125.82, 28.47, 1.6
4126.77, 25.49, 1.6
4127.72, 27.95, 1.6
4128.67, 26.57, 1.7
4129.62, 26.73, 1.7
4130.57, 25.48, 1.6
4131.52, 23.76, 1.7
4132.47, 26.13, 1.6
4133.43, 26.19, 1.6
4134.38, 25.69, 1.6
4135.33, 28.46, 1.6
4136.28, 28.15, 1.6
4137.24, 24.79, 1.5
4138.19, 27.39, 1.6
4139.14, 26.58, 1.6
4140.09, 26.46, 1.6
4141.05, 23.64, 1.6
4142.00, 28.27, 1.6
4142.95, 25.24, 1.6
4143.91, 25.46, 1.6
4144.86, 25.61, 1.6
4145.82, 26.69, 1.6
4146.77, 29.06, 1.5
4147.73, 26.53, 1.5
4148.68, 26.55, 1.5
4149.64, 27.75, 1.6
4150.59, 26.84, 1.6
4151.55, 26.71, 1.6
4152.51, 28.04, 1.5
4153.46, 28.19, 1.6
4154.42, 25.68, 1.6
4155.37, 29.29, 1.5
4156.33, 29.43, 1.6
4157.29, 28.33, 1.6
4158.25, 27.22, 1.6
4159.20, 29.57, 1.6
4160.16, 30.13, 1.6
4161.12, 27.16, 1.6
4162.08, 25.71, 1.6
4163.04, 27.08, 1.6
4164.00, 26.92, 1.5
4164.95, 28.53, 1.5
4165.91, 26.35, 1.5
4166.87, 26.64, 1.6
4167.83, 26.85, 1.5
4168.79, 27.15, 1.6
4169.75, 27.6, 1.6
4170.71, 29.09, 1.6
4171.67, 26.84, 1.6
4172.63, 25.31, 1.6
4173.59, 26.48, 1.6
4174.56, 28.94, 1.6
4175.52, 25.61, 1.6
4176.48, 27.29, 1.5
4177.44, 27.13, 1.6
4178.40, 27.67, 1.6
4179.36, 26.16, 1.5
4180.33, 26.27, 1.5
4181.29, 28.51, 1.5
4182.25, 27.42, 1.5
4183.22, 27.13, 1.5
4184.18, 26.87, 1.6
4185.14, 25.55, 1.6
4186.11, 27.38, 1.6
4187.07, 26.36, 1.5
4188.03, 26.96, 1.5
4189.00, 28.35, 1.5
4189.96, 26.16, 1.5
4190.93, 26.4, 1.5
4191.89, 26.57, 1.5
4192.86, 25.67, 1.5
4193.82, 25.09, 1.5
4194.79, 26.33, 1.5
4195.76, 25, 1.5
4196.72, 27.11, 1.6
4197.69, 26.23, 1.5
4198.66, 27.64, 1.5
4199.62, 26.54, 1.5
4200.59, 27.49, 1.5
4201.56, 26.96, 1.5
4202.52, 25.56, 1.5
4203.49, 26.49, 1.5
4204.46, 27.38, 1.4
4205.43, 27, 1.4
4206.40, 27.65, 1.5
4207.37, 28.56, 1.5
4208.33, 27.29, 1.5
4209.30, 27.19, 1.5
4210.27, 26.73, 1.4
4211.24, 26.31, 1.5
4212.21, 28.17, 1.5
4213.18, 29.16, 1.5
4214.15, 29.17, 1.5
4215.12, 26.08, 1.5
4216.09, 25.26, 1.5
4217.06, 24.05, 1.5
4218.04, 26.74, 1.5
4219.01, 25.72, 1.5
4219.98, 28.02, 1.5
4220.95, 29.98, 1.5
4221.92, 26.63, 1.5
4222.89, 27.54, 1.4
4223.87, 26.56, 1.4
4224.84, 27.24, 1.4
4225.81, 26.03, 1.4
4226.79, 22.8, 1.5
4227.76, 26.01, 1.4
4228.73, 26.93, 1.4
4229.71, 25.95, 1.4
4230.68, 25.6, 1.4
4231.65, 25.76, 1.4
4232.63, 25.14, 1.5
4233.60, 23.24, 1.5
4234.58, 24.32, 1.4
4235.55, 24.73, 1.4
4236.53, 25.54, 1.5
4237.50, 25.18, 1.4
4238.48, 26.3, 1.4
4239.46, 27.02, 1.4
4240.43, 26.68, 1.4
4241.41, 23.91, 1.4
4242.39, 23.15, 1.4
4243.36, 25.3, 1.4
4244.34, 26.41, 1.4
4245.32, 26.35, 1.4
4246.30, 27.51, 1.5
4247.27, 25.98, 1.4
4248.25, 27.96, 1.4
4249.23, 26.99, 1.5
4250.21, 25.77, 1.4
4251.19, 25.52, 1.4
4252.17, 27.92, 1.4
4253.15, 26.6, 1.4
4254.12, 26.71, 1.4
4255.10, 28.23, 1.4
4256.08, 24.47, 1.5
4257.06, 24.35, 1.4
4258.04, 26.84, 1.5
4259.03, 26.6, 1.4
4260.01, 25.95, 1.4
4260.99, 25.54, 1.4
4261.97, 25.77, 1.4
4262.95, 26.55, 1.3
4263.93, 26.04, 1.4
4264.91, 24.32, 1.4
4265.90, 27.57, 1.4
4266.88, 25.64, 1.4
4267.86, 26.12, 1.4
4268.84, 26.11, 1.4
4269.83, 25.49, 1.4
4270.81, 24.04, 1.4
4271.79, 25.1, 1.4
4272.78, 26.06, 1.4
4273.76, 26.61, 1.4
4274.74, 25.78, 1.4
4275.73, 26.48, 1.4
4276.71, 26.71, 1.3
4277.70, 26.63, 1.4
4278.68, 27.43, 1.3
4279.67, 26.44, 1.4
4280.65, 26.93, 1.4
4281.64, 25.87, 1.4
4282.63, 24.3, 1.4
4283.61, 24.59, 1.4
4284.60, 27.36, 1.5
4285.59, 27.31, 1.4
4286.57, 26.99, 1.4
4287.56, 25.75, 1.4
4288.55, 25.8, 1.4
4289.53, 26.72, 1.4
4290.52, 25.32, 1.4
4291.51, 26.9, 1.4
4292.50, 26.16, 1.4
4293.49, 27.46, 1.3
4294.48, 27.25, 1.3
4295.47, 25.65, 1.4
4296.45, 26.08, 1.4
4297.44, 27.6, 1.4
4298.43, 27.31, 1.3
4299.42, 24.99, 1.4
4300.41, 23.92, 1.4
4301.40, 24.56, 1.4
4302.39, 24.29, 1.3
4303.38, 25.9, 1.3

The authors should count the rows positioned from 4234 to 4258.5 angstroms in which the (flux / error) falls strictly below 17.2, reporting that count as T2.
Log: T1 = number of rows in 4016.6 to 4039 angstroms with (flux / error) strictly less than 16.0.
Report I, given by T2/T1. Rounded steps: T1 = 19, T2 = 4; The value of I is 0.2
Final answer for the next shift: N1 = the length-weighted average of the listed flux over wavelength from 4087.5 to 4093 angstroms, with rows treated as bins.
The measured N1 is 26.5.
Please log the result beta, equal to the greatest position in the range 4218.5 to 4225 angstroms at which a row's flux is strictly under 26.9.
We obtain 4223.87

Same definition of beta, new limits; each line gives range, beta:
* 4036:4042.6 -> 4041.20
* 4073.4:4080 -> 4078.59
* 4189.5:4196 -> 4195.76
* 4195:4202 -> 4199.62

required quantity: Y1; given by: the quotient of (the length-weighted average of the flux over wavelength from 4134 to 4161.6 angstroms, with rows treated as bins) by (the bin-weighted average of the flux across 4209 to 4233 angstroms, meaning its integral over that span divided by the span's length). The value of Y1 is 1.02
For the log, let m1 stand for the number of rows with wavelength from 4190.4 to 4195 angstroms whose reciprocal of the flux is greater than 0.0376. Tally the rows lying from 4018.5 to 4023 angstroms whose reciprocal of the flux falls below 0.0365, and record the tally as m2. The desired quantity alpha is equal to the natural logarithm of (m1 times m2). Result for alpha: 3.00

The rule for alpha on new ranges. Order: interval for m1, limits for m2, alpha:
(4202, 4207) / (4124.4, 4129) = 1.79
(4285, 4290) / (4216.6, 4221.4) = 1.39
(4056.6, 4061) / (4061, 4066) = 1.79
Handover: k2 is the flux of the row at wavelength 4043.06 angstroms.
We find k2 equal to 28.4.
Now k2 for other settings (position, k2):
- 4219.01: 25.72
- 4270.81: 24.04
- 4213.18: 29.16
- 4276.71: 26.71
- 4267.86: 26.12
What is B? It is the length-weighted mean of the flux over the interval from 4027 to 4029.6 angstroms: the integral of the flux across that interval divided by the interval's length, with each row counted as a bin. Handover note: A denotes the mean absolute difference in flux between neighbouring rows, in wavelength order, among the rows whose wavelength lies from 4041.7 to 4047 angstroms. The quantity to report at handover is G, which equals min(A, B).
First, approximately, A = 1.13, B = 26.5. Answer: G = 1.13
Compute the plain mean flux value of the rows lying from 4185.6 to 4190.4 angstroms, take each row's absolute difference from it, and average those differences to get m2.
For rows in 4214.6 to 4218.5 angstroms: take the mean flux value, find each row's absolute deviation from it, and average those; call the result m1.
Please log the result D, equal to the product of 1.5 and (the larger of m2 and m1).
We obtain 1.32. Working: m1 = 0.88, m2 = 0.7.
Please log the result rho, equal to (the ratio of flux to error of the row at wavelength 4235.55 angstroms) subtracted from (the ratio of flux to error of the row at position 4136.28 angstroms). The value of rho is -0.1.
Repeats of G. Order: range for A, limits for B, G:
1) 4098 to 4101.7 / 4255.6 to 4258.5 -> 2.17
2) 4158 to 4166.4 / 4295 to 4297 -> 1.58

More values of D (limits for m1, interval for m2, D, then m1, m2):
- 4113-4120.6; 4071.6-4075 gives 1.11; 0.74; 0.7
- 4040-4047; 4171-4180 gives 1.90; 1.27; 0.8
